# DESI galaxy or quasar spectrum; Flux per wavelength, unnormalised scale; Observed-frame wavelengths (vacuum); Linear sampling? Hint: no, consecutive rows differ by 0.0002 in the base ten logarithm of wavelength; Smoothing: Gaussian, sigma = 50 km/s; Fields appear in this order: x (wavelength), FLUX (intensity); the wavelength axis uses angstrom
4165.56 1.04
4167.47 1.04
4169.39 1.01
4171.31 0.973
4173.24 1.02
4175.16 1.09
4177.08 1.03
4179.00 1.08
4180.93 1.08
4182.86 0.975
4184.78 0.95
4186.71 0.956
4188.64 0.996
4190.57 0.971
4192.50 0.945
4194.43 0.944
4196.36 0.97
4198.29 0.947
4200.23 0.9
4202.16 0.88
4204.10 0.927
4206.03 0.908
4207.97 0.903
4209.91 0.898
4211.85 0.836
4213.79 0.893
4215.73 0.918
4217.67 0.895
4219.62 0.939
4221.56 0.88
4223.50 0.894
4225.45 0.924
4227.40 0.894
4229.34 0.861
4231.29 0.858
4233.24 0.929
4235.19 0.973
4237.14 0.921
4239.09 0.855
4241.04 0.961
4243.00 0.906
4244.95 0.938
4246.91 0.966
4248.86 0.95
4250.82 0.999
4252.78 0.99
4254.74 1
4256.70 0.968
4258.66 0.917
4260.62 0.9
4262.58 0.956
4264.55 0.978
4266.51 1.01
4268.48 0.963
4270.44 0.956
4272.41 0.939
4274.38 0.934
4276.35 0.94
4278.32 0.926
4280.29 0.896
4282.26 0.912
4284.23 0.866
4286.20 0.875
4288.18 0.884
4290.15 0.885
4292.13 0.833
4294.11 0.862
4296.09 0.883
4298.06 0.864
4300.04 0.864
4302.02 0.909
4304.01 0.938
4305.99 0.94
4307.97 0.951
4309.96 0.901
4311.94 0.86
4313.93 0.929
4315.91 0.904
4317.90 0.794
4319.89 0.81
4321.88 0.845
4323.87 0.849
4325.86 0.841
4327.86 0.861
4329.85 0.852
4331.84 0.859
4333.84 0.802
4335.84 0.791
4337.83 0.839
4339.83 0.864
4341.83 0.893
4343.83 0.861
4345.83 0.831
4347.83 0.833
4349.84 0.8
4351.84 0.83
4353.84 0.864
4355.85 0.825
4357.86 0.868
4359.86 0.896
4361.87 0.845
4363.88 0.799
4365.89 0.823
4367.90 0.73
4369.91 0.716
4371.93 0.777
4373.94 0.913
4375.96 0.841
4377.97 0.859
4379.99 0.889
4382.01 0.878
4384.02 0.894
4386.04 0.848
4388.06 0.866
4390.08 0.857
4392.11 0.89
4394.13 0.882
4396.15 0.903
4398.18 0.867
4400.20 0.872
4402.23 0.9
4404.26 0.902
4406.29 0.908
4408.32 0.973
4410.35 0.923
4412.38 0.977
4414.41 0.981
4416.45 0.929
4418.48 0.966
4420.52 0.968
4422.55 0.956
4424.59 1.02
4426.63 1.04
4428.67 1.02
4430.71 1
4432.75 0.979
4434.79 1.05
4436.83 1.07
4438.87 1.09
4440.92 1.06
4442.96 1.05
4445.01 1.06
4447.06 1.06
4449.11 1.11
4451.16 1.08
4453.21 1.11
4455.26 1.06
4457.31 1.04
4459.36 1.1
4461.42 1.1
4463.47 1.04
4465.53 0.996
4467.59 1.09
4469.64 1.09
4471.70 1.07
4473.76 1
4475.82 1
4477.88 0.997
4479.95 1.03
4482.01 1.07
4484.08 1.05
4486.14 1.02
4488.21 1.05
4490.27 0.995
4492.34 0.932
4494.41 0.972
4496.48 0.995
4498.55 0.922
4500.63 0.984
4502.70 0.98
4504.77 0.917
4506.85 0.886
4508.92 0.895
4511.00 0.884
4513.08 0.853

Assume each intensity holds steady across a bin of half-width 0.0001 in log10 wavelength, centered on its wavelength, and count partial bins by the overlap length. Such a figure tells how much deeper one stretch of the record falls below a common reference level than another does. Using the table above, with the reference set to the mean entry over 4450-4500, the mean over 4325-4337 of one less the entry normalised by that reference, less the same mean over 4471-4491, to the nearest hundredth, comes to 0.19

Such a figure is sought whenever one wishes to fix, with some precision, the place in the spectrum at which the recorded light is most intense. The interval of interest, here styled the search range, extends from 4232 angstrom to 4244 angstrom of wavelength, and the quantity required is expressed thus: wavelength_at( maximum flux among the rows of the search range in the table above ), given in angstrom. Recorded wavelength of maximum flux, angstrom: 4235.19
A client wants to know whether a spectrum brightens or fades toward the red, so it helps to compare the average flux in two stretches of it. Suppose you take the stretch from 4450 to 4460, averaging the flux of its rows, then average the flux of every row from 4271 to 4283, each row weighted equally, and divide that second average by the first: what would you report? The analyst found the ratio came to 0.86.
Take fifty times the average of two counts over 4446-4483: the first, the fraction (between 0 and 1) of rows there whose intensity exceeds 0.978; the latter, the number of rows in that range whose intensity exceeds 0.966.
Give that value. 475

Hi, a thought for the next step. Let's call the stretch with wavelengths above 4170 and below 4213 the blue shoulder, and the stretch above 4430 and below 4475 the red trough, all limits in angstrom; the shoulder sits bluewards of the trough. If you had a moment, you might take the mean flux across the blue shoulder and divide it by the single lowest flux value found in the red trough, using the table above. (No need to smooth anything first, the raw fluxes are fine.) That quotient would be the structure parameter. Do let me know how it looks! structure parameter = 0.98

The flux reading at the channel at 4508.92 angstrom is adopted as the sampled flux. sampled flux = 0.895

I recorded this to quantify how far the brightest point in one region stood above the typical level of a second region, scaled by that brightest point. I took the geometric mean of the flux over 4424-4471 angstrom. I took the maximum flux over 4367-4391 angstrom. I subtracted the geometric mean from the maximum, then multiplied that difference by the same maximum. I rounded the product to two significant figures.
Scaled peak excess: -0.13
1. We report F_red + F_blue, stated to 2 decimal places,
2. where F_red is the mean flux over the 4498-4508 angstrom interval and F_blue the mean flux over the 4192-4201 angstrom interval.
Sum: 1.88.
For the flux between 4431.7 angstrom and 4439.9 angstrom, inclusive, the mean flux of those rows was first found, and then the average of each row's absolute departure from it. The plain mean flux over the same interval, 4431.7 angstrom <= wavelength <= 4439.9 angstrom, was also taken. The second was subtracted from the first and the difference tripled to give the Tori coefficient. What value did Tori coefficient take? -3.04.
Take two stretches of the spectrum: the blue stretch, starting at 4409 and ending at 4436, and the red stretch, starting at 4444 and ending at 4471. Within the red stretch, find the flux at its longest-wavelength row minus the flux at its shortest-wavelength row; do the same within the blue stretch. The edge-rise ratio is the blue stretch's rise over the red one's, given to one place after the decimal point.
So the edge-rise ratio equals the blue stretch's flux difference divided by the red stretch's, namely 4.2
